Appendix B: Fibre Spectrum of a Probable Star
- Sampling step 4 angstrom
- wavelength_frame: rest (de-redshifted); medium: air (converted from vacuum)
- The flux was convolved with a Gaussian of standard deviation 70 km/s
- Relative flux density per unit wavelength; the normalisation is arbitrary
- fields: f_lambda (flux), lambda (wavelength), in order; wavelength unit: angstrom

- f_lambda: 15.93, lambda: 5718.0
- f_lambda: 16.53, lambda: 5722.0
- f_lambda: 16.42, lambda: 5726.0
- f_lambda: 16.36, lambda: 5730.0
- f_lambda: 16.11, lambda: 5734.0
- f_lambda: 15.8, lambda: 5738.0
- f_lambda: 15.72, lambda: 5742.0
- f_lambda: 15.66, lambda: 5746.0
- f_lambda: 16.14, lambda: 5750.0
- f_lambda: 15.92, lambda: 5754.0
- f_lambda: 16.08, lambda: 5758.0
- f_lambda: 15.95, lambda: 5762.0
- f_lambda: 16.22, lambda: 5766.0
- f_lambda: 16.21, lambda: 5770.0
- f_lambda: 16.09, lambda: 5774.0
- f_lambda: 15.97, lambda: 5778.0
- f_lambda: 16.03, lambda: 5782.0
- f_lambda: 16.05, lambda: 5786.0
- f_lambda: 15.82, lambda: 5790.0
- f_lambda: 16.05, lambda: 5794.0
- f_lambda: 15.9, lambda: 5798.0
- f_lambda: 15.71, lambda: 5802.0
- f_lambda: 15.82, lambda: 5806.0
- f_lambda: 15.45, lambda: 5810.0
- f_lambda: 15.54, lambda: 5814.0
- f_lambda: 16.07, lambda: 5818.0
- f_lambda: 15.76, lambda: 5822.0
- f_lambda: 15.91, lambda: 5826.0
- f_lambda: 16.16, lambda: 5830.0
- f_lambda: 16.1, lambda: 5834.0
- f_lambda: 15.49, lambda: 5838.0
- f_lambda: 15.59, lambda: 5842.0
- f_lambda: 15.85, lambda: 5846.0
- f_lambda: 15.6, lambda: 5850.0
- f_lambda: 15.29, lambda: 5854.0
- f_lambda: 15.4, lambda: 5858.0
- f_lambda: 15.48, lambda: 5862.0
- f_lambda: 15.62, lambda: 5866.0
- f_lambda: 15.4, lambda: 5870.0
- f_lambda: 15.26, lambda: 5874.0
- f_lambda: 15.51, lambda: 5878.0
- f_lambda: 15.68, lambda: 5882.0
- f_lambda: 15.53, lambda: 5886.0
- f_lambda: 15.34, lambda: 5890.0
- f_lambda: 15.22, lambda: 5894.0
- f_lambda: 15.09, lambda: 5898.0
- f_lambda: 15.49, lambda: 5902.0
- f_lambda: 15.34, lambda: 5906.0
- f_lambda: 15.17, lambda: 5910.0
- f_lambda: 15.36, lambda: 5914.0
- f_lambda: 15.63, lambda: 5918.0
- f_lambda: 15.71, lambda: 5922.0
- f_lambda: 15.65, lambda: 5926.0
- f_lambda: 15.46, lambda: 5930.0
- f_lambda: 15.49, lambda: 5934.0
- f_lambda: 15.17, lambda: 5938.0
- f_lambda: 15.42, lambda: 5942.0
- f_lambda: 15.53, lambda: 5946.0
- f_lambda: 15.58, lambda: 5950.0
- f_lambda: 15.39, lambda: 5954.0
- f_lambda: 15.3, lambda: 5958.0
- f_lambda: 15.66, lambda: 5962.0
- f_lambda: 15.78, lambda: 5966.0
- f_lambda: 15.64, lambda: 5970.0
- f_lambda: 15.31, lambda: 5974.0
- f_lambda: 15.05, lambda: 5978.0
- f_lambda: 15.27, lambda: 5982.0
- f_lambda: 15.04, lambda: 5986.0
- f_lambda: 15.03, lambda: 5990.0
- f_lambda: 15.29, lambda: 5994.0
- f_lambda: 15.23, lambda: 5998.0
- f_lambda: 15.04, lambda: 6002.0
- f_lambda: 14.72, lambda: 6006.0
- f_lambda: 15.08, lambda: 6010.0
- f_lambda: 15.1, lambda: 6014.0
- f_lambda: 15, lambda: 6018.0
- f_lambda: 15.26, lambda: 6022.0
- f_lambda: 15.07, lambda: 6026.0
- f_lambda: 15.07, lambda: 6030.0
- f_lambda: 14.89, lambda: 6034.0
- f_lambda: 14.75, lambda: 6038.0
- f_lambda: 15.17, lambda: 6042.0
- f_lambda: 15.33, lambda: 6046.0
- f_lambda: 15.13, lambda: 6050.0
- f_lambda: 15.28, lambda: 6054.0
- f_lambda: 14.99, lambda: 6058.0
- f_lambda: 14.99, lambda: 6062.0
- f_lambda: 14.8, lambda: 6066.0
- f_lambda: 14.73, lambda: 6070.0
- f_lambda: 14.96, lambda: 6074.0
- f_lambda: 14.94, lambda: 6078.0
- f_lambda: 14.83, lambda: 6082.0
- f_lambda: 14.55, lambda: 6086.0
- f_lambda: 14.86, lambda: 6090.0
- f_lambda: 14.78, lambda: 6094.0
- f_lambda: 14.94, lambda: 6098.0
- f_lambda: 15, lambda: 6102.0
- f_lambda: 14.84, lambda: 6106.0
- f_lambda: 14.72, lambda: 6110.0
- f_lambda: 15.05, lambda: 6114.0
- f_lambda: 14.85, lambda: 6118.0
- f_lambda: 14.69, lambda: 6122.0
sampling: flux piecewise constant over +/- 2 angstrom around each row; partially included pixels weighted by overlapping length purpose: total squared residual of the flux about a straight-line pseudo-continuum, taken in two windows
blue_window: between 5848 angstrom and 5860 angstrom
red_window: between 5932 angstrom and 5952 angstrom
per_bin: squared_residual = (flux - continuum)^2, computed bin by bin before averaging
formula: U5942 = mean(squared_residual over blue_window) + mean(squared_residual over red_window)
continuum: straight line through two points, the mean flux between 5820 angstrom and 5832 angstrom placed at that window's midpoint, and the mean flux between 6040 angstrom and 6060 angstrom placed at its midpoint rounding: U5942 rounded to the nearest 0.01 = 0.23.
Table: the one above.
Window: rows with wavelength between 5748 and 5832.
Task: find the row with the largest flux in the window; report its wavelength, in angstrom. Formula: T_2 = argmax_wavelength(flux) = 5766.0 angstrom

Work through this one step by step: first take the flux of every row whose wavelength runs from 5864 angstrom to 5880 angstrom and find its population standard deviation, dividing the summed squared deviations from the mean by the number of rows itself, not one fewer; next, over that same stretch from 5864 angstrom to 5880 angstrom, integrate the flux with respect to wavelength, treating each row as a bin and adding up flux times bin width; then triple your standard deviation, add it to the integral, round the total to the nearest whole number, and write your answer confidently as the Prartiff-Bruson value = 248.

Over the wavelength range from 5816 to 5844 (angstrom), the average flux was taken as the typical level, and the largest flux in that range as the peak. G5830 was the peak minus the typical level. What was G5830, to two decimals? 0.29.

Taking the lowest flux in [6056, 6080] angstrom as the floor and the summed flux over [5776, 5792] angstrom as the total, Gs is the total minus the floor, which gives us 49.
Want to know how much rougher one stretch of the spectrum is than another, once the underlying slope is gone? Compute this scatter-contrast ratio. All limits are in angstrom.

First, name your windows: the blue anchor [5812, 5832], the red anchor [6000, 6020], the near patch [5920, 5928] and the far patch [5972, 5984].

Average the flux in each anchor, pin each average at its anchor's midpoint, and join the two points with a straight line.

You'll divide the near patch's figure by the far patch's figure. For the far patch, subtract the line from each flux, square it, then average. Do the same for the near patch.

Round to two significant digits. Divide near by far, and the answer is 4.5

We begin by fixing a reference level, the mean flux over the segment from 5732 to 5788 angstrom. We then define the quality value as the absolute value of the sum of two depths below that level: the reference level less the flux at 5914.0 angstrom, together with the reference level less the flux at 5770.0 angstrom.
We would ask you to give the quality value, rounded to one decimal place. 0.4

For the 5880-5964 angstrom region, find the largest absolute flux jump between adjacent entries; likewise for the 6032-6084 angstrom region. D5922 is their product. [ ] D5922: 0.17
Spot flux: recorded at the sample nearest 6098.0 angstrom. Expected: 14.94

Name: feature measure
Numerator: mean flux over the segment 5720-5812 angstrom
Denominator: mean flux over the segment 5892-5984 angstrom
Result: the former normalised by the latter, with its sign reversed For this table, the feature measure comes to -1.04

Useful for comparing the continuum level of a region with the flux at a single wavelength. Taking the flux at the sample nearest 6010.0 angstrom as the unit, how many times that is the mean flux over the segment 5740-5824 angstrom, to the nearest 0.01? 1.06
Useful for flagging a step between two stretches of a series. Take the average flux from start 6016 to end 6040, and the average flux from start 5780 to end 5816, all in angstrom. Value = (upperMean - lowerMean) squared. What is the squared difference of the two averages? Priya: 0.66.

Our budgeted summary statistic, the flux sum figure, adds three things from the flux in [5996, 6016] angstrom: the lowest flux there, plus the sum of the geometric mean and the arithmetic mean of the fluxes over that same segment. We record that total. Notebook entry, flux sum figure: 44.8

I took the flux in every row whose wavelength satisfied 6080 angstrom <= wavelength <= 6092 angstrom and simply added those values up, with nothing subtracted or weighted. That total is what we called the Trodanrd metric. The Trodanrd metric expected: 44.2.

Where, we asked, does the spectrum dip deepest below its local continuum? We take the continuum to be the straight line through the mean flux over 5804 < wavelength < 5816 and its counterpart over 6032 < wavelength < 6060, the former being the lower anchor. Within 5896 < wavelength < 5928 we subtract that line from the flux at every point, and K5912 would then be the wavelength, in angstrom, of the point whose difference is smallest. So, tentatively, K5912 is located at 5898.0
